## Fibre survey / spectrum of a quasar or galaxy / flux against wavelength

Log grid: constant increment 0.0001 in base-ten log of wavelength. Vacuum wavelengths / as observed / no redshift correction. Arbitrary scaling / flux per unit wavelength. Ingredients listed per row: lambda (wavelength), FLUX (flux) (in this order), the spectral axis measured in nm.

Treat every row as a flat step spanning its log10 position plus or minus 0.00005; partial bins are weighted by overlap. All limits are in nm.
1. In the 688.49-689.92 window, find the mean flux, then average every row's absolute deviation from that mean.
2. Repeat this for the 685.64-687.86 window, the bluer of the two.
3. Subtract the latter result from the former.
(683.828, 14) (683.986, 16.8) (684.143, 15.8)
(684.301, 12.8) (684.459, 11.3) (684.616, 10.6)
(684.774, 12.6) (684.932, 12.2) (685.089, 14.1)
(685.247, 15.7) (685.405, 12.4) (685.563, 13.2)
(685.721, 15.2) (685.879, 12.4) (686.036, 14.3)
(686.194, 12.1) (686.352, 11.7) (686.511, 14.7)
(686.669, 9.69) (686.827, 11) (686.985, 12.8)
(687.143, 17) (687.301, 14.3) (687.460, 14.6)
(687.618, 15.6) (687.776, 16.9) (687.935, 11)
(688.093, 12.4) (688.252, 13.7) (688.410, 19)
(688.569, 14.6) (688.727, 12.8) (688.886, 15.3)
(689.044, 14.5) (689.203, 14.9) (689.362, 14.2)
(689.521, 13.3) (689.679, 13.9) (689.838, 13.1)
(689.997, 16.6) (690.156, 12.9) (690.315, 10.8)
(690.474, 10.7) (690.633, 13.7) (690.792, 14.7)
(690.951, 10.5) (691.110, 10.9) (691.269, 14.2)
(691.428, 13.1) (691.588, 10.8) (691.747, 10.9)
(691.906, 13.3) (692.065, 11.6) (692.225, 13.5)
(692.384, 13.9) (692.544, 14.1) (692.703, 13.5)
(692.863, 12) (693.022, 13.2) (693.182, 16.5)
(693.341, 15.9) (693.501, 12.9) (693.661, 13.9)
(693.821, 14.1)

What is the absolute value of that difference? 1.1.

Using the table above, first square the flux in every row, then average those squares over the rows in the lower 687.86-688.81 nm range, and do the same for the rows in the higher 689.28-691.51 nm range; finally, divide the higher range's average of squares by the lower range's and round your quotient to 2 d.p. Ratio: 0.86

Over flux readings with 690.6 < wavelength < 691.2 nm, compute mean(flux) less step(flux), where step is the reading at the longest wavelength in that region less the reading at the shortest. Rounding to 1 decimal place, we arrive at 15.2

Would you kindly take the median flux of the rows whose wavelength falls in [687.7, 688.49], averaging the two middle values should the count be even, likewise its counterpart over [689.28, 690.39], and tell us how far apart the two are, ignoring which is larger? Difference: 0.4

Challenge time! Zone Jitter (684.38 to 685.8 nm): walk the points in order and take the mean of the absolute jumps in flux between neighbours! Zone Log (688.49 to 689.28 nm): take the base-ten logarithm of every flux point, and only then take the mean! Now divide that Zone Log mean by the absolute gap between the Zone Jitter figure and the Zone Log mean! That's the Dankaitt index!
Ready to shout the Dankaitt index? 2.7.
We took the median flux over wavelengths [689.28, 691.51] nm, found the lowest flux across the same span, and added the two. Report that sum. 23.7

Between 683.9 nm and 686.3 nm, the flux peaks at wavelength 683.986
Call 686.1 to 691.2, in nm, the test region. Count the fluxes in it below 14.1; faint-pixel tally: 18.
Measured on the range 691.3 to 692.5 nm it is 7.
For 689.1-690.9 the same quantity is 7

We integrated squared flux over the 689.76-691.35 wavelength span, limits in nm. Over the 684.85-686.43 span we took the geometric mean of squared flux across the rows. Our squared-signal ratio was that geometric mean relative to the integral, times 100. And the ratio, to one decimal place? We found 65.9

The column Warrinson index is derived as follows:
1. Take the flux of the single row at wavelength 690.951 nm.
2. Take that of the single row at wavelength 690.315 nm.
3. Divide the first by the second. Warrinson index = 0.97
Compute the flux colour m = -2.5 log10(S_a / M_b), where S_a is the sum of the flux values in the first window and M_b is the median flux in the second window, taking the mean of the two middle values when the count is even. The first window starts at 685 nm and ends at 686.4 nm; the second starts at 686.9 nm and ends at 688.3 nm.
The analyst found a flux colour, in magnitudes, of -2.32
